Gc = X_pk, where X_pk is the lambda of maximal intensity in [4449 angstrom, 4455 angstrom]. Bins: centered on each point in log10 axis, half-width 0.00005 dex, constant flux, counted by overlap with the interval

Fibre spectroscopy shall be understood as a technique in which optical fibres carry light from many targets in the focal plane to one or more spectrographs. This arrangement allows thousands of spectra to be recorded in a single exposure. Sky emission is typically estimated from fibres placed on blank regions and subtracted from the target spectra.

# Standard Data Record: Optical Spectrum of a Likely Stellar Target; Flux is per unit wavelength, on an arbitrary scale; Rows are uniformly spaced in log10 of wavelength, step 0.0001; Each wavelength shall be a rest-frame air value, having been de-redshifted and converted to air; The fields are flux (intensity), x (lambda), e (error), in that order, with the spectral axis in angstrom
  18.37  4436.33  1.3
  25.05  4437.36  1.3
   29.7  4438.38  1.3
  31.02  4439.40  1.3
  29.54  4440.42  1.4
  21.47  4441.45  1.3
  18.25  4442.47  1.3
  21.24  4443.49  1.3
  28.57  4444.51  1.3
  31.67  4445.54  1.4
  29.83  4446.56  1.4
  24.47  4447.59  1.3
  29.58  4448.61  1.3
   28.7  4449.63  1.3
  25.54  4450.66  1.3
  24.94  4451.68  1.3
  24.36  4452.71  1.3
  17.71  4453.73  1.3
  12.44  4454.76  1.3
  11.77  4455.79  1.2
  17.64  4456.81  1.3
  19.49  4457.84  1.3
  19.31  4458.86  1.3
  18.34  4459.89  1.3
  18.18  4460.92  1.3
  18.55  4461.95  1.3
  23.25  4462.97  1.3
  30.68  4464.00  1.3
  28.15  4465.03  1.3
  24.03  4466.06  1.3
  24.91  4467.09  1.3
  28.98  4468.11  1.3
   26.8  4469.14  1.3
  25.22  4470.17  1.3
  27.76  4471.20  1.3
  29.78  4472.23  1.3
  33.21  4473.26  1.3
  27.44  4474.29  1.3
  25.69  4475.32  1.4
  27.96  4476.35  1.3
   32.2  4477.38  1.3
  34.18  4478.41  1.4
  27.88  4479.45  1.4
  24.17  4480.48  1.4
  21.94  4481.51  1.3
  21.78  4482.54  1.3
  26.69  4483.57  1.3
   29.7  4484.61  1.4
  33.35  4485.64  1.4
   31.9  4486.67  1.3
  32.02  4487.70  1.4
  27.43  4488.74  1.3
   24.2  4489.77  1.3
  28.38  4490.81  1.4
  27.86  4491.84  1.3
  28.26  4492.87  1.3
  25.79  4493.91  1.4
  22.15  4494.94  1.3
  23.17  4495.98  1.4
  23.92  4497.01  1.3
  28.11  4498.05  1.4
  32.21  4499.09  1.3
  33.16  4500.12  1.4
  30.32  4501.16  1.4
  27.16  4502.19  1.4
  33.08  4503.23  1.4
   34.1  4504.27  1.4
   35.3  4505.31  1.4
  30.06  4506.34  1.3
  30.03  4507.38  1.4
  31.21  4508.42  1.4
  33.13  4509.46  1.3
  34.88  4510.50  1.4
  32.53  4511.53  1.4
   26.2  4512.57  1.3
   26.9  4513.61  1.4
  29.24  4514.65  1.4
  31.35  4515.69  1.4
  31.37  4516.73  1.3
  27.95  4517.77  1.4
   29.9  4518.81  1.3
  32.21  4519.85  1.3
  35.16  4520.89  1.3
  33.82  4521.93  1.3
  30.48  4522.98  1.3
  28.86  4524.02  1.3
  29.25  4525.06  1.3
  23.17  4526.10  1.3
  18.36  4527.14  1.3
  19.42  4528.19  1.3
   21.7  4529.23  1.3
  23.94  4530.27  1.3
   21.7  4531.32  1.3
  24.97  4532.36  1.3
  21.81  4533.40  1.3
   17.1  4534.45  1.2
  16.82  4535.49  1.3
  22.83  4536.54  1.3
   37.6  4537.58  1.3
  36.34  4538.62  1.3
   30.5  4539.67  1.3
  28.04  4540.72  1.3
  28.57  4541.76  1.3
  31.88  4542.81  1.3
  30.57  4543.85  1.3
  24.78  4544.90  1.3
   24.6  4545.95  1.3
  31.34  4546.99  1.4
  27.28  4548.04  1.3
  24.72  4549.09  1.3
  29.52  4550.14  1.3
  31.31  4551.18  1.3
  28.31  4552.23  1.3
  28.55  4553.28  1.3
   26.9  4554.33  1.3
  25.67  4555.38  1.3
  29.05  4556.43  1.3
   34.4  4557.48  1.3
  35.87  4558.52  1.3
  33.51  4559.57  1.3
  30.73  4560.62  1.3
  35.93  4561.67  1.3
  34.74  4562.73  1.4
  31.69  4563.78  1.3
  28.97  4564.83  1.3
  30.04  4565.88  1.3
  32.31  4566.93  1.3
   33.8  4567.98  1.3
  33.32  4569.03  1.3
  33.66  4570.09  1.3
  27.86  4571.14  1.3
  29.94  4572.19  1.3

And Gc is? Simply 4449.63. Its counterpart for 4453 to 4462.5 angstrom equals 4457.84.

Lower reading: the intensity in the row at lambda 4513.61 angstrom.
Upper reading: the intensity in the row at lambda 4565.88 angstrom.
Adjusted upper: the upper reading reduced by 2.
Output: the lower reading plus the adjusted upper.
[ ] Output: 54.9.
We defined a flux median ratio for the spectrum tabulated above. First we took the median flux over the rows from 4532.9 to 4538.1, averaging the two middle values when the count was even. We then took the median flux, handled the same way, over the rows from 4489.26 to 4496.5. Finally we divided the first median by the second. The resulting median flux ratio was 0.85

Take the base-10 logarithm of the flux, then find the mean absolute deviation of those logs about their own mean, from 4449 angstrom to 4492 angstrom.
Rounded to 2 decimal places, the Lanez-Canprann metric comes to 0.08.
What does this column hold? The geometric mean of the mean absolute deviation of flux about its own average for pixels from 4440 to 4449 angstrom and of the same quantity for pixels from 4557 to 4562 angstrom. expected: 2.57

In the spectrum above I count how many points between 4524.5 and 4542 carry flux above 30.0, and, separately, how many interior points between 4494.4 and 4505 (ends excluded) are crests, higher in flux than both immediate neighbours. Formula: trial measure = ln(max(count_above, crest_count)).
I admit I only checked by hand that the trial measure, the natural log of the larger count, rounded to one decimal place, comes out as 1.1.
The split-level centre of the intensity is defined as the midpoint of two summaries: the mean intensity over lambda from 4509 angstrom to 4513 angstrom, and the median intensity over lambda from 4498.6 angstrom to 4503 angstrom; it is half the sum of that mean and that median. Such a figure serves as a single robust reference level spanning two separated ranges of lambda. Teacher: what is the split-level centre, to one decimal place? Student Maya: 31.5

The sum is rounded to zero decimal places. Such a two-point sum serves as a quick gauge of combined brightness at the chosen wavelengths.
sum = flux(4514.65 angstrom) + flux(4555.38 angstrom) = 55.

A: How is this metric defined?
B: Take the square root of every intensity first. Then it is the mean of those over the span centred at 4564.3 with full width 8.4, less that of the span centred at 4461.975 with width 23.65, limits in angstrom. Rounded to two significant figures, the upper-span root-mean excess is 0.91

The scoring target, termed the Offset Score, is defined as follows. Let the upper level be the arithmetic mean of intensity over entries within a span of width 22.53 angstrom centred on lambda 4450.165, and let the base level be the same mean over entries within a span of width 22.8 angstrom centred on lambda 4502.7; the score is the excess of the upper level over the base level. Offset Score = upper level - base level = -7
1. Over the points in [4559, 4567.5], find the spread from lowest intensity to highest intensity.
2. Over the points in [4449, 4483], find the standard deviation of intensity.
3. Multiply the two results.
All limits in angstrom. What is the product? 38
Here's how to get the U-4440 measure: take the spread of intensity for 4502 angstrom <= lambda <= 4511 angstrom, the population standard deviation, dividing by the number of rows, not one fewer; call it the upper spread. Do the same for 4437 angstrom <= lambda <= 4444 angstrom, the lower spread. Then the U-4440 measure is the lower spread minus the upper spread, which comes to 2.11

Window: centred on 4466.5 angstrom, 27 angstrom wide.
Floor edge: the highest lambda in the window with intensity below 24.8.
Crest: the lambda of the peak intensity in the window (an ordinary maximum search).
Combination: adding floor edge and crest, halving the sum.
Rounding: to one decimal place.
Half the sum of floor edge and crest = 4472.2 angstrom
